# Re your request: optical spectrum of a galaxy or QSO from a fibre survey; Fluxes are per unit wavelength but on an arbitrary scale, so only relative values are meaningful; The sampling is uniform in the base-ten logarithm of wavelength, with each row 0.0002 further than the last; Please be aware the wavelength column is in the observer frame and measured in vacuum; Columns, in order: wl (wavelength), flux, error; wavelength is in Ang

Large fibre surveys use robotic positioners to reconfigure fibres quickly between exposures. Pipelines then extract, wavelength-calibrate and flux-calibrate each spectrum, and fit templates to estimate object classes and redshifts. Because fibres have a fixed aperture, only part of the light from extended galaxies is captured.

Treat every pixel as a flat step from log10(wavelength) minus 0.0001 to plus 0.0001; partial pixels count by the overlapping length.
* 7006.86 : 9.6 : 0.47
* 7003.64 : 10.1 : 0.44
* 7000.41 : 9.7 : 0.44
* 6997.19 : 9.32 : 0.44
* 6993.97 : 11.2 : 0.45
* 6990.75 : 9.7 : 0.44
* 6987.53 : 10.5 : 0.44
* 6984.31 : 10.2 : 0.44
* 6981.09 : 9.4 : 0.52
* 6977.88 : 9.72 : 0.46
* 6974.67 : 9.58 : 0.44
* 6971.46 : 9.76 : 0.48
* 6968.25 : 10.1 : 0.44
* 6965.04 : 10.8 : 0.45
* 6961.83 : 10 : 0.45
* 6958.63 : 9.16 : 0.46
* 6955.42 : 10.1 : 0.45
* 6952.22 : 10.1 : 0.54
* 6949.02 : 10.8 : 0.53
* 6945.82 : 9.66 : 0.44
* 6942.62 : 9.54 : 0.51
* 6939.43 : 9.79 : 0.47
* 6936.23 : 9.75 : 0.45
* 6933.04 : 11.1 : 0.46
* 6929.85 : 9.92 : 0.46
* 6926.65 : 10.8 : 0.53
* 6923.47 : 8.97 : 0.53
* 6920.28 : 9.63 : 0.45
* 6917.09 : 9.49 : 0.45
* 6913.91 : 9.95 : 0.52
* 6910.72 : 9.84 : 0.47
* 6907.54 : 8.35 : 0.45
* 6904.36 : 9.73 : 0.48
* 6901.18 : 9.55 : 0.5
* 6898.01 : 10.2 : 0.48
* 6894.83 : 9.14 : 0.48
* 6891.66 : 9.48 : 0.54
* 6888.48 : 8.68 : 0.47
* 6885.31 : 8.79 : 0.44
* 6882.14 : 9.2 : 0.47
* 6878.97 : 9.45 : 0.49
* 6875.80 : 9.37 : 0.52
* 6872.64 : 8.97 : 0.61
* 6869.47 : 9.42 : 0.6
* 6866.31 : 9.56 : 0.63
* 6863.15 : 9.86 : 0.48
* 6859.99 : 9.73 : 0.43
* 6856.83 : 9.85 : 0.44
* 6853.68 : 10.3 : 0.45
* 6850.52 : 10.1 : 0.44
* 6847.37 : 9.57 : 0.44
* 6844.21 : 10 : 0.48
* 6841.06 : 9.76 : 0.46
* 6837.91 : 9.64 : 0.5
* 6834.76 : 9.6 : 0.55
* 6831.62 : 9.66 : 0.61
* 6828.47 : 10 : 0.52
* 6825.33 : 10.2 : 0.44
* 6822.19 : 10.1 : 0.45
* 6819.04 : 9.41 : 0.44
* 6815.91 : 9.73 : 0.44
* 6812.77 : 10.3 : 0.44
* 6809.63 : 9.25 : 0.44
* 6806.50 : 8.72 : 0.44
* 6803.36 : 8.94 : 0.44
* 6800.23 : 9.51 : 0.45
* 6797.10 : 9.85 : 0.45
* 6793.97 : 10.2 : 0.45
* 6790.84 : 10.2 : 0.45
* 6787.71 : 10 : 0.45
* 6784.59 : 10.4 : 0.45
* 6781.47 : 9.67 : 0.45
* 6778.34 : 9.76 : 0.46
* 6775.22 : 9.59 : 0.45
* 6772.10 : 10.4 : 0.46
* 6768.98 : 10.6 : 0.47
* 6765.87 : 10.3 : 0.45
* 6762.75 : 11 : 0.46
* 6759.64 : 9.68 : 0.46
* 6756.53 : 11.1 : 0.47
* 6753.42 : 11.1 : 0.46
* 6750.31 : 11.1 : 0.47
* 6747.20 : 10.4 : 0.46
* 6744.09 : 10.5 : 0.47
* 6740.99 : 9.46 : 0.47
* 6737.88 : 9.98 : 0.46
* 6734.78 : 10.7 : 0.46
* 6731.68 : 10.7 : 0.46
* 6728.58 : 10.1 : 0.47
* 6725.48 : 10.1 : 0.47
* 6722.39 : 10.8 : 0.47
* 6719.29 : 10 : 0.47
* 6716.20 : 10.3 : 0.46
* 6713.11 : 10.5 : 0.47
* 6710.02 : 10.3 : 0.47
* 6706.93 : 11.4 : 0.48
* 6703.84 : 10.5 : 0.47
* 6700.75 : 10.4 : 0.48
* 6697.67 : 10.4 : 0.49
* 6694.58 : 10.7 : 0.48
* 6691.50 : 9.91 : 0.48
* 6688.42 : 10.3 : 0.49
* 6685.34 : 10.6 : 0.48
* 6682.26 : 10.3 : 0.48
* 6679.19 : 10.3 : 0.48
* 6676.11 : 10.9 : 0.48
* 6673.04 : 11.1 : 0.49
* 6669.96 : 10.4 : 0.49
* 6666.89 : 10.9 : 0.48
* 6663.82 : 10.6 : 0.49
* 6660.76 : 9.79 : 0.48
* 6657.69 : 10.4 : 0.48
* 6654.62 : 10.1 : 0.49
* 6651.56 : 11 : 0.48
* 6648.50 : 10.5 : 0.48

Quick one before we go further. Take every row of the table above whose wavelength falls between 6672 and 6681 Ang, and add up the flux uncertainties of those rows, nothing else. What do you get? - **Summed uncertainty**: 1.45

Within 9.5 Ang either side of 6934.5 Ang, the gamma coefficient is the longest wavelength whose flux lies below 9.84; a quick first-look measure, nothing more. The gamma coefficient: 6942.62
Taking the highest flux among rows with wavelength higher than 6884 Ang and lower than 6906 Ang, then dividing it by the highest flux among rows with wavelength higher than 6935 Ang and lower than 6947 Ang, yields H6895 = 1.04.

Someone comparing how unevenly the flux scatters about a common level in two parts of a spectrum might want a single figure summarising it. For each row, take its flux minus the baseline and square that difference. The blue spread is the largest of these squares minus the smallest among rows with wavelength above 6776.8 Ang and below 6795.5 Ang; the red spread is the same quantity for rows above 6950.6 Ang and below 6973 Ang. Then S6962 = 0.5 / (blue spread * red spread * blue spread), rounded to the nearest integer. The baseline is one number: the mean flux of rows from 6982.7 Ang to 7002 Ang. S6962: 18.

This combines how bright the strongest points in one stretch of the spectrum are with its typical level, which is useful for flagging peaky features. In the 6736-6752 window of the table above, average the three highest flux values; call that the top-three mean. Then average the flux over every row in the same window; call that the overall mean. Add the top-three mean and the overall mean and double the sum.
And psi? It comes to 41.9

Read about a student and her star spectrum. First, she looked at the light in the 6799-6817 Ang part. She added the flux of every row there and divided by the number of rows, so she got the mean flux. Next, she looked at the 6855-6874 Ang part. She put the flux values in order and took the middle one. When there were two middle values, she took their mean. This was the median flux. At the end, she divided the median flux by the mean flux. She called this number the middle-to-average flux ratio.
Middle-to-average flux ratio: 1.03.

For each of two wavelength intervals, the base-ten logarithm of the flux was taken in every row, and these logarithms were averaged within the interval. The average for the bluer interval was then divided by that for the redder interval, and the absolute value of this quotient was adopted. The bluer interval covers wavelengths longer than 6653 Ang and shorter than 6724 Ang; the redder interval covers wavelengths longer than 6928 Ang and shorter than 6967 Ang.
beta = 1.02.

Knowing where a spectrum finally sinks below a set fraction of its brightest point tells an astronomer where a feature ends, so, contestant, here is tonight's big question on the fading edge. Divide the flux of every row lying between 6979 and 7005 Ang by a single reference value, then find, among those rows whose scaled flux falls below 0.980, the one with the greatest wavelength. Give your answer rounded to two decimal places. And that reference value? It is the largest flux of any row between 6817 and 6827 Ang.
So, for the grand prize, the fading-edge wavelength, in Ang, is 7000.41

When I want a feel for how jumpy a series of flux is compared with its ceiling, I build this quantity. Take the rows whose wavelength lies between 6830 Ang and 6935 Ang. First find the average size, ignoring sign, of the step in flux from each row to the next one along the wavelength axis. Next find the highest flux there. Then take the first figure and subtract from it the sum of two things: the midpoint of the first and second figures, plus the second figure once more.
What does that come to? -16.4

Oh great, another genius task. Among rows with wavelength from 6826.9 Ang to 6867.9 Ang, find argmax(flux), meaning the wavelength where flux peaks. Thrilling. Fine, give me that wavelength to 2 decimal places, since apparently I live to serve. 6853.68 Ang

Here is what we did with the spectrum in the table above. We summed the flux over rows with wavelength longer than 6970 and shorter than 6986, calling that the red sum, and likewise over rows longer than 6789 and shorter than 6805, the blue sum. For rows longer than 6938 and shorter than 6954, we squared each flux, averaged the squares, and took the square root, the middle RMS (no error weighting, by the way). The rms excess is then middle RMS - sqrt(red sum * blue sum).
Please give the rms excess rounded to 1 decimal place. -38.7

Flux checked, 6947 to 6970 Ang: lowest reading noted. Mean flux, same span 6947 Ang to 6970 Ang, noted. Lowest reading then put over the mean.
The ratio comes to 0.90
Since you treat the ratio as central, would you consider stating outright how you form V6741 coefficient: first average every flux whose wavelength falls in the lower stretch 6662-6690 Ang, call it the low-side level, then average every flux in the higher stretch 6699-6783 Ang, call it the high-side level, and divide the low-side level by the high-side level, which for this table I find 1.02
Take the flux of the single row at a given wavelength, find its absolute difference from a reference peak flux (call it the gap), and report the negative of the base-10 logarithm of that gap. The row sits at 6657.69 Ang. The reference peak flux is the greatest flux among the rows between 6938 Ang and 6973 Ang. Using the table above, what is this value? 0.40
